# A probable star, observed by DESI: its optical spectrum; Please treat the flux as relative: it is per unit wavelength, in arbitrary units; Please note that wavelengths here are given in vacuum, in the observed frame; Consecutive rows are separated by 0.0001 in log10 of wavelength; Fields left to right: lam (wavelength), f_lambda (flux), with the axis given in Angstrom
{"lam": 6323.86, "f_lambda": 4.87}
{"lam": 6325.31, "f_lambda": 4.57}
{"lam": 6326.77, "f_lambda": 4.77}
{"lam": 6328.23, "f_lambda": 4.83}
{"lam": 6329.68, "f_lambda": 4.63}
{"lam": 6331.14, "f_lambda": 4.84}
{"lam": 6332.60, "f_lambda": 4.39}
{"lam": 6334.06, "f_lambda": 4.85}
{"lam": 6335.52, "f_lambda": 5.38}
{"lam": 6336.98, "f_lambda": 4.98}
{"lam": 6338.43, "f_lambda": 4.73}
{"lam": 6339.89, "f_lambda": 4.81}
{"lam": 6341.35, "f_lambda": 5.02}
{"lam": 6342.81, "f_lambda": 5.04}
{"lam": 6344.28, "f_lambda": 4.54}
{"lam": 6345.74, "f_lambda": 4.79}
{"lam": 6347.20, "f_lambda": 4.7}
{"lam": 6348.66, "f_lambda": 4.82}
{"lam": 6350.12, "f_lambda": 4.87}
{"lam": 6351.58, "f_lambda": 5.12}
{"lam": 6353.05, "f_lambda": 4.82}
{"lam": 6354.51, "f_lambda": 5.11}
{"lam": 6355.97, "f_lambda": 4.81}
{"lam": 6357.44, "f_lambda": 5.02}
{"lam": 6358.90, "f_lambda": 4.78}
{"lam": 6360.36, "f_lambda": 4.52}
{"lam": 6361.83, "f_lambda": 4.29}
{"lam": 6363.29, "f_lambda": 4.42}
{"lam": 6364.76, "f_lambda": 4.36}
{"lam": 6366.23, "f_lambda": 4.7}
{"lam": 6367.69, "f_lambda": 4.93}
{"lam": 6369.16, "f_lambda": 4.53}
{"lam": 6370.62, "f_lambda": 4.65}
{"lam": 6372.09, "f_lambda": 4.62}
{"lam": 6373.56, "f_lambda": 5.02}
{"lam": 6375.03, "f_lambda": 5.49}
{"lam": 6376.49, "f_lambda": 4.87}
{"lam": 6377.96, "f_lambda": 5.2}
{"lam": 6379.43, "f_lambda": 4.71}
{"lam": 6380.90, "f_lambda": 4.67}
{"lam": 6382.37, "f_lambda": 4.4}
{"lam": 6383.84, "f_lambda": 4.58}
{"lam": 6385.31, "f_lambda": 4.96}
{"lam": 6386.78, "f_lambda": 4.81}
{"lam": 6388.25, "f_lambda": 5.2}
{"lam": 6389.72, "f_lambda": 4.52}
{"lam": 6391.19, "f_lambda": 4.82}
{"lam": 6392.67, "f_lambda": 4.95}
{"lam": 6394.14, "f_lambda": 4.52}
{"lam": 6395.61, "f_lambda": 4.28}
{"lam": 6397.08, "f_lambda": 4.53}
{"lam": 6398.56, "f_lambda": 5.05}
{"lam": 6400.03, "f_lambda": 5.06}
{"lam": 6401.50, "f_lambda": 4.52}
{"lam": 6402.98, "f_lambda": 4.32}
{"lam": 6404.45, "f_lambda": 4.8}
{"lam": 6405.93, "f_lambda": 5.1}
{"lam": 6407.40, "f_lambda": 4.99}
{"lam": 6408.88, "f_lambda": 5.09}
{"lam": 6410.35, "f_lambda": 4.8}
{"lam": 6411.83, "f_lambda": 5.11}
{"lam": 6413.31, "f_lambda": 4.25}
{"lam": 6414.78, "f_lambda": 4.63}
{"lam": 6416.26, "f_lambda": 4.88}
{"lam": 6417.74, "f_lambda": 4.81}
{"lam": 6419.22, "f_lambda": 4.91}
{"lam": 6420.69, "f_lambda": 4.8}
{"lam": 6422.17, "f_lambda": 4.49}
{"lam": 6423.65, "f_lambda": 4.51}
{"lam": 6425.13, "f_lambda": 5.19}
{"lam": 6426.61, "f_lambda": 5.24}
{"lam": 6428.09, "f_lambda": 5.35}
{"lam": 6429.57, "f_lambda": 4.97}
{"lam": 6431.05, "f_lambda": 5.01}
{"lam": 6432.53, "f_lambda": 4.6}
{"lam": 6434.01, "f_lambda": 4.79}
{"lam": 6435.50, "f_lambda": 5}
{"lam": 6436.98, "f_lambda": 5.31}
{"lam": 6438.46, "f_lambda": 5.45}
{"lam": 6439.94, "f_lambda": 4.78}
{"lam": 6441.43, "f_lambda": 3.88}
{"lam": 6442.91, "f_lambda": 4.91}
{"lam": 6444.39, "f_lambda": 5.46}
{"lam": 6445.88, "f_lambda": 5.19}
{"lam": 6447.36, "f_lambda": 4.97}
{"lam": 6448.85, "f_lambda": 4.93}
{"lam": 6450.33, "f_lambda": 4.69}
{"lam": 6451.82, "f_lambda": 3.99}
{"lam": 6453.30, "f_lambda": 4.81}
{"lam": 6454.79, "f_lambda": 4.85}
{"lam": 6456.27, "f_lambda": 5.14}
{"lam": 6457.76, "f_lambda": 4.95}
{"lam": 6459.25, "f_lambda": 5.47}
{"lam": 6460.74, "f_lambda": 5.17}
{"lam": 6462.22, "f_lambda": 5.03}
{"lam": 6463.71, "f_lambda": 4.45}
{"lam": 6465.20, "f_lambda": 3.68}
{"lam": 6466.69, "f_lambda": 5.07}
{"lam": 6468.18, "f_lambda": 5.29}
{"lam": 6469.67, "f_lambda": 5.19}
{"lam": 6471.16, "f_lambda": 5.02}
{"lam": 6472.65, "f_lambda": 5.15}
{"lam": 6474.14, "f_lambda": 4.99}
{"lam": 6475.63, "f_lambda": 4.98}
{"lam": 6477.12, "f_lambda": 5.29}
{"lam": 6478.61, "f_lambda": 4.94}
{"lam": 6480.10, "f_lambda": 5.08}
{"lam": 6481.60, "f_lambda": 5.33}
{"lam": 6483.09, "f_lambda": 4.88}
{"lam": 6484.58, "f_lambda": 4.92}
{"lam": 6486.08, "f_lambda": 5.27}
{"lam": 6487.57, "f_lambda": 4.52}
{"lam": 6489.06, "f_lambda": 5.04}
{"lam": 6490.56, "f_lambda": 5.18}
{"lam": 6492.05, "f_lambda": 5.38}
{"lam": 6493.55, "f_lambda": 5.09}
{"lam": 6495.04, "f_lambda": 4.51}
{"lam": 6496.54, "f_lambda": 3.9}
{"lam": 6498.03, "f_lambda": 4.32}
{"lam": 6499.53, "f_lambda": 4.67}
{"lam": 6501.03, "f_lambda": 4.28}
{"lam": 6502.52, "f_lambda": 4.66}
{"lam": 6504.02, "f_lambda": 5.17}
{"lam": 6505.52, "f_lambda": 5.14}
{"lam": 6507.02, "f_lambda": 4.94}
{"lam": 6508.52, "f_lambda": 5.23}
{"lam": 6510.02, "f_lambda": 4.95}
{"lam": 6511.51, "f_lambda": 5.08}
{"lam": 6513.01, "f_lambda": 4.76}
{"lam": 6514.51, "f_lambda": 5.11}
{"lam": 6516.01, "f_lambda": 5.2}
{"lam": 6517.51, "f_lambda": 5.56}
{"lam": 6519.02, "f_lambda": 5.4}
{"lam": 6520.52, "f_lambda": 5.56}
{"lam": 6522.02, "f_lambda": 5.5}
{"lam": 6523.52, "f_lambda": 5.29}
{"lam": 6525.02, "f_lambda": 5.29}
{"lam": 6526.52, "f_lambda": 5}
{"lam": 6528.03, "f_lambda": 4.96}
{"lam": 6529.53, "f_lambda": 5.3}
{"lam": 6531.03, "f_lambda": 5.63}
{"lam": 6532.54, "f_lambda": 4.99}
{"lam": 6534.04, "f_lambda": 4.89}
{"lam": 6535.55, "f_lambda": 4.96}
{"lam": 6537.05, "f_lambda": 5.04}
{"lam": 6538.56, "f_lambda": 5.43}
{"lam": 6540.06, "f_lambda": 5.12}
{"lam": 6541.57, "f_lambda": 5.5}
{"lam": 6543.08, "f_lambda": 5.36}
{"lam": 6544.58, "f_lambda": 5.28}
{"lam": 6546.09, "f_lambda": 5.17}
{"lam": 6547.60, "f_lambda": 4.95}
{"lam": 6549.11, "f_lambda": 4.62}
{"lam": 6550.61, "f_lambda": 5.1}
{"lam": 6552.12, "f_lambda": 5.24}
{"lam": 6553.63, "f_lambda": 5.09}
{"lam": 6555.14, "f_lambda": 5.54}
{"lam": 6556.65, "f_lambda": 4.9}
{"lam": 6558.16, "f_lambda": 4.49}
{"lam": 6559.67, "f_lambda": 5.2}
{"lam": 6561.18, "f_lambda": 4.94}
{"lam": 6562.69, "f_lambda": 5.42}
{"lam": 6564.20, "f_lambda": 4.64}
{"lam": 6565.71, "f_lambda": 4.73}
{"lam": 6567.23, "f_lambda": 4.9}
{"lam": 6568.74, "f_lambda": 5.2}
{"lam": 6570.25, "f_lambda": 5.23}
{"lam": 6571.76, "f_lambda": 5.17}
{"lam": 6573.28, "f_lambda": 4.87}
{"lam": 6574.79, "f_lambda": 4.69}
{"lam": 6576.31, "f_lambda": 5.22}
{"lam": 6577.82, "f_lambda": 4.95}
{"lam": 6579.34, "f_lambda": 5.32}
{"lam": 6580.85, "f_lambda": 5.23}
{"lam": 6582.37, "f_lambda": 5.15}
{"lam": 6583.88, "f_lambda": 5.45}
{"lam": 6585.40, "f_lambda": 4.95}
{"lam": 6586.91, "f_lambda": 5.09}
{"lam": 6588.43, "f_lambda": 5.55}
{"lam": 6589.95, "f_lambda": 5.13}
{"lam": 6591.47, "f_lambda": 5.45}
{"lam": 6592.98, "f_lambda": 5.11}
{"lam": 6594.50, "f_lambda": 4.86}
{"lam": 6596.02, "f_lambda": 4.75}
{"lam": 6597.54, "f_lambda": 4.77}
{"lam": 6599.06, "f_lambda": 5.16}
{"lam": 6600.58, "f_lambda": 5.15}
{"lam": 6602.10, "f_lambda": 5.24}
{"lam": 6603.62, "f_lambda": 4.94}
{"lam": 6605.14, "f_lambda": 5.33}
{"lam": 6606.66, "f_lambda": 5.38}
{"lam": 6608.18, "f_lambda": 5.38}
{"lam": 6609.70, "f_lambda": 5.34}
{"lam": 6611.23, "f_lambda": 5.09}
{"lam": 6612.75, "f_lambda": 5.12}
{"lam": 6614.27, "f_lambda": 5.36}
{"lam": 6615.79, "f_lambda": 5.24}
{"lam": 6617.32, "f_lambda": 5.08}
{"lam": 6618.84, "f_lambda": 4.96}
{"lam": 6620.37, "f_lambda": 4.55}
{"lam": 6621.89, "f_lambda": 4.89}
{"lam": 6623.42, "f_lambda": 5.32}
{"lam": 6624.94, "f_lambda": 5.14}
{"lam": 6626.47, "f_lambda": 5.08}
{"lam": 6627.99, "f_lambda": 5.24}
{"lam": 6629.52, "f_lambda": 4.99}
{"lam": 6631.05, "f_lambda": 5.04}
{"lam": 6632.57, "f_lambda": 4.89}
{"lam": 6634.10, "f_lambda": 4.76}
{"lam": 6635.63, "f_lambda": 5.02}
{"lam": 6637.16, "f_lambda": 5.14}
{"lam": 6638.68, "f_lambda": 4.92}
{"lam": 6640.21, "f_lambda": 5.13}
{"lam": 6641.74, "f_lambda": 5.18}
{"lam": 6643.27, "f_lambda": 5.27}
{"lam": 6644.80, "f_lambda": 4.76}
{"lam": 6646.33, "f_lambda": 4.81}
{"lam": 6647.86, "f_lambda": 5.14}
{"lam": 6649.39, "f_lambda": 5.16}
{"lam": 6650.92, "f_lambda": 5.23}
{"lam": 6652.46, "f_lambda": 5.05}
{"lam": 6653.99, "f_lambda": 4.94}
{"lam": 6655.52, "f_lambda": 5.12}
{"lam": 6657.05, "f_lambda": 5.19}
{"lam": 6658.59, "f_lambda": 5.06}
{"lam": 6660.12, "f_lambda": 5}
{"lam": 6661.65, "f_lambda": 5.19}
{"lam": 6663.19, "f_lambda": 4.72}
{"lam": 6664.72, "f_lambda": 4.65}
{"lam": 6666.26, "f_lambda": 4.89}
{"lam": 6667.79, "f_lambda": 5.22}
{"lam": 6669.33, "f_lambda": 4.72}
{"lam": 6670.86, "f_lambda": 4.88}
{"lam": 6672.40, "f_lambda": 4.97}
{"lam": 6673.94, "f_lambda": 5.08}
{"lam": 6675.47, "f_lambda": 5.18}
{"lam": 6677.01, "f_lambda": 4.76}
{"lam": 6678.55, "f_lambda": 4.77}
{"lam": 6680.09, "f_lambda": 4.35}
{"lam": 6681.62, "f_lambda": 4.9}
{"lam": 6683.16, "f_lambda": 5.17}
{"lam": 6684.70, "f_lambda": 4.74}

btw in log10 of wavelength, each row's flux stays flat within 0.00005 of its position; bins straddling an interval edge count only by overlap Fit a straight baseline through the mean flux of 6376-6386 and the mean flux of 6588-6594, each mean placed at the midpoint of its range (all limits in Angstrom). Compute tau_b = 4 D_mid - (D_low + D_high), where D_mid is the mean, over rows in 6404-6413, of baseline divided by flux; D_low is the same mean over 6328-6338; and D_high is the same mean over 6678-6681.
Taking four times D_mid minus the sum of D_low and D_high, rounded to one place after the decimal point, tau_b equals 1.7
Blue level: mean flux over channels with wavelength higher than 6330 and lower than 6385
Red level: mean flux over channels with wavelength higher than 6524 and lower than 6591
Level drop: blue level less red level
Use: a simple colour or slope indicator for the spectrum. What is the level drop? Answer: -0.32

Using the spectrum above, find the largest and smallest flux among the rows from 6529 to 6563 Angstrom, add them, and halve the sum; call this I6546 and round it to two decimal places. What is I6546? 5.06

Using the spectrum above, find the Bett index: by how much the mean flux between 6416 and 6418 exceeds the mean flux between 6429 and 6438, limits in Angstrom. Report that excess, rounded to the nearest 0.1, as -0.1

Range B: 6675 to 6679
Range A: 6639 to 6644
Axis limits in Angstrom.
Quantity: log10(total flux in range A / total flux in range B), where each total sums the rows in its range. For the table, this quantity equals 0.025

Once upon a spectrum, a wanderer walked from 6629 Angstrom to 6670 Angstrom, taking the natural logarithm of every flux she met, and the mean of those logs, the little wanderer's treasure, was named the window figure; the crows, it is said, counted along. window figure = 1.61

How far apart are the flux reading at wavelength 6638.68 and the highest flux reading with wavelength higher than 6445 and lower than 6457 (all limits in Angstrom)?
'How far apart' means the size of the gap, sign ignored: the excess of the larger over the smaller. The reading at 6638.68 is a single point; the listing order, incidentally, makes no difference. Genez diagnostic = 0.27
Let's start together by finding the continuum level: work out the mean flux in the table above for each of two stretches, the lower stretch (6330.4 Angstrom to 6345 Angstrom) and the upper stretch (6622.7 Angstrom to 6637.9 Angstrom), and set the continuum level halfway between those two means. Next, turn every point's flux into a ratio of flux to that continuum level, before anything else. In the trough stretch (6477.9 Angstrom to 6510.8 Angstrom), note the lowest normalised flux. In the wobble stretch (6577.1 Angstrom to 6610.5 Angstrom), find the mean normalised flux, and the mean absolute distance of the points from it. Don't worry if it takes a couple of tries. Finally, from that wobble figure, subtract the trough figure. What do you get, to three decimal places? -0.750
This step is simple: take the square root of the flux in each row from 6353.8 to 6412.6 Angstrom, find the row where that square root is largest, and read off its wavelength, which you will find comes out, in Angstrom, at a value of 6375.03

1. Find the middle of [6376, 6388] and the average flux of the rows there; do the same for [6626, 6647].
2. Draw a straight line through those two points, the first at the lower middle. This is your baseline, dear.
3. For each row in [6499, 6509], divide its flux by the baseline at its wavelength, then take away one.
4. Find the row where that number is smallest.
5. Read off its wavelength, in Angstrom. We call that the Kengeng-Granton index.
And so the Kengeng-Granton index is 6501.03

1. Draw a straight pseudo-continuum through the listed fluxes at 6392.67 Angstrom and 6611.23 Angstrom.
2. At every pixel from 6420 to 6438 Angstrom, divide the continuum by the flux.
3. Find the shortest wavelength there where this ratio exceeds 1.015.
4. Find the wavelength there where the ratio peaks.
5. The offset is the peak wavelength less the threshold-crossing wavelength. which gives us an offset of 1.5 Angstrom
